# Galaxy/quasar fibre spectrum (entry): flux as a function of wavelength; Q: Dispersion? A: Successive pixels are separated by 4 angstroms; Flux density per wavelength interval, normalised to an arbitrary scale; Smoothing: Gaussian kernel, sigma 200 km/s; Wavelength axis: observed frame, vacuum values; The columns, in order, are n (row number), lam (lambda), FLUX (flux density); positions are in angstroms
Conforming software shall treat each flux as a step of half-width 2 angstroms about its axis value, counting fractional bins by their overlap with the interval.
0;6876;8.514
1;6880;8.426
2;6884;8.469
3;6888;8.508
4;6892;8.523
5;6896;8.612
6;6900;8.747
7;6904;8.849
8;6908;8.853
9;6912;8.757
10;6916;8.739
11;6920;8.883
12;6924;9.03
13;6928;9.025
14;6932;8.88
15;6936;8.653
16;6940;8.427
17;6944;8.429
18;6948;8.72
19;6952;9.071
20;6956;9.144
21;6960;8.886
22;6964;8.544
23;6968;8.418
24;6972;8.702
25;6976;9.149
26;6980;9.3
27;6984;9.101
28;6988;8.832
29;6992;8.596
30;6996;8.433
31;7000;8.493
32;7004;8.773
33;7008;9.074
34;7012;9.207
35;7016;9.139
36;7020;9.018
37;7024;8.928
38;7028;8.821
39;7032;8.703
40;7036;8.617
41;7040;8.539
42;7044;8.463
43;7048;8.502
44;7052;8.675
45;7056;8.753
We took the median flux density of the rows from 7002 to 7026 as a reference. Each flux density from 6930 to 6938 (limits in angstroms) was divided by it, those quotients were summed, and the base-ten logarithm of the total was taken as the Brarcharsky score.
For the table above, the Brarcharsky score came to 0.29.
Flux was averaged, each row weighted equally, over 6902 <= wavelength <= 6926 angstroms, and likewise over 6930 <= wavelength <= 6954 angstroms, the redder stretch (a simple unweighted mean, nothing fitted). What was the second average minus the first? -0.16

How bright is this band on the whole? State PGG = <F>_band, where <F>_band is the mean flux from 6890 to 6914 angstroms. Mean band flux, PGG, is 8.72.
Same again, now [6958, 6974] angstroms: 8.64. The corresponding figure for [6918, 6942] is 8.82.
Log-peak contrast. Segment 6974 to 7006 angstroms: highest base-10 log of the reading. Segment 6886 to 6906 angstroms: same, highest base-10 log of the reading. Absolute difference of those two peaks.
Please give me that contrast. 0.022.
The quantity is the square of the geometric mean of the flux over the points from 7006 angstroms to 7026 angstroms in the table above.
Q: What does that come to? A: 82.3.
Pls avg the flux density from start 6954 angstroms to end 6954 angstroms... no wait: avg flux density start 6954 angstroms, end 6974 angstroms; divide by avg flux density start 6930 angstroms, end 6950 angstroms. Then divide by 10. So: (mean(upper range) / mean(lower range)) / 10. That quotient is 0.101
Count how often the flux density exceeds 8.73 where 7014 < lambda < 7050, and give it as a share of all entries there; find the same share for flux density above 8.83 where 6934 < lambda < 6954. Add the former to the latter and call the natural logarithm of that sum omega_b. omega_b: -0.4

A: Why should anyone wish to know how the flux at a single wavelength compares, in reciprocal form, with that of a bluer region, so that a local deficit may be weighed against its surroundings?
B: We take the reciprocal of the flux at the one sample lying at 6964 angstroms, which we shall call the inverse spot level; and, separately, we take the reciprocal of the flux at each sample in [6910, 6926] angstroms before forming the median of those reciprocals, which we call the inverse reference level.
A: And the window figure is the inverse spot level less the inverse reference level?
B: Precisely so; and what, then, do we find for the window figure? 0.004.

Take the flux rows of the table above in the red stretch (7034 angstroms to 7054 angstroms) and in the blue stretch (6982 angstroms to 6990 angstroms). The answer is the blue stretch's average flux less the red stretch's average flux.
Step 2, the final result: 0.4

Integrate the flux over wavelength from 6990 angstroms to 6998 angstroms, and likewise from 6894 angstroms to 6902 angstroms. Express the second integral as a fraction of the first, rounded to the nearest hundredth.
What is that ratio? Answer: 1.02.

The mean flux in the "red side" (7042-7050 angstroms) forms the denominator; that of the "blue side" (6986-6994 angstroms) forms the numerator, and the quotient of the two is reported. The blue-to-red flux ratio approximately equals 1.03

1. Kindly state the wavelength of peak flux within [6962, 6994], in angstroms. 6980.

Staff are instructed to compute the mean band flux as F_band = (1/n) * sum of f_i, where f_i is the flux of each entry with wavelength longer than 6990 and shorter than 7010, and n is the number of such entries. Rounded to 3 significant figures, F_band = 8.67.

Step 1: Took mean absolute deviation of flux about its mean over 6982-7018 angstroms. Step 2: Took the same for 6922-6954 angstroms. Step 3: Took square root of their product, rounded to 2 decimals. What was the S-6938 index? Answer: 0.24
